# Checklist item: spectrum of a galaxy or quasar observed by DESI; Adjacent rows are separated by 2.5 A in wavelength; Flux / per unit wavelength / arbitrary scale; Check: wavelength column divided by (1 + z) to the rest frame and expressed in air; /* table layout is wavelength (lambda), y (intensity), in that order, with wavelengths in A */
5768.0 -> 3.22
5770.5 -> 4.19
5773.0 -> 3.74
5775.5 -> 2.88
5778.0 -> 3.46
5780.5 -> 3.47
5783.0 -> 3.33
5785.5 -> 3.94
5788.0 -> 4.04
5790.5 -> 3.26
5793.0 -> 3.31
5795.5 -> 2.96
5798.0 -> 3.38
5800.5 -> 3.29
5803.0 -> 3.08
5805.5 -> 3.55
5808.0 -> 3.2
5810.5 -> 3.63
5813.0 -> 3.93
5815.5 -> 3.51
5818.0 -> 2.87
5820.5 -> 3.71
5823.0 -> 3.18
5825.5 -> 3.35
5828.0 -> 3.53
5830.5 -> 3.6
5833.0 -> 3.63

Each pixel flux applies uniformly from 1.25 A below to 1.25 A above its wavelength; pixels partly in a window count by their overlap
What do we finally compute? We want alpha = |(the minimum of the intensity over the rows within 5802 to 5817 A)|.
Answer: 3.08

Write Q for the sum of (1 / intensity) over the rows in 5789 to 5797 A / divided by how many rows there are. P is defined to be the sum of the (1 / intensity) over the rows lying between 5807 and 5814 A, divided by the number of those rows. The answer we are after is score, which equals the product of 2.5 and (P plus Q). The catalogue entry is 1.49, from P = 0.281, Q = 0.316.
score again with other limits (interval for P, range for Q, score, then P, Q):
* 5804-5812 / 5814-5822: 1.48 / 0.290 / 0.301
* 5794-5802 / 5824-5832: 1.50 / 0.313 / 0.287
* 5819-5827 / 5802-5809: 1.50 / 0.294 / 0.306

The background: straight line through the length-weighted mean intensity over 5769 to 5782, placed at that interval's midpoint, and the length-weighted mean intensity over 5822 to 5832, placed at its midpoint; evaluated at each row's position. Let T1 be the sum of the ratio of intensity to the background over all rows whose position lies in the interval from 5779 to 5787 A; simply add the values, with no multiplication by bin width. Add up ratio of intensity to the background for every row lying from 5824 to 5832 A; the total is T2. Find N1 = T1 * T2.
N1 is 9.3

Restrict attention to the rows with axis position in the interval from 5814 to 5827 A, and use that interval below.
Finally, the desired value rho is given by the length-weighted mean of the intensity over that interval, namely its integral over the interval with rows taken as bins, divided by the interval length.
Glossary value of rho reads 3.34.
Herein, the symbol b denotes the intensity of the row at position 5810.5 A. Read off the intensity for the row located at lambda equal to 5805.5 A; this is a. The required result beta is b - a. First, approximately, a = 3.55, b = 3.63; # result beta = 0.1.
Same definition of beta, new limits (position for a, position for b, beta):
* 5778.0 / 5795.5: -0.5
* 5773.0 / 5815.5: -0.2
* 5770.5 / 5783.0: -0.9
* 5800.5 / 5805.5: 0.3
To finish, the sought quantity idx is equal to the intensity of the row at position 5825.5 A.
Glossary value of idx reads 3.35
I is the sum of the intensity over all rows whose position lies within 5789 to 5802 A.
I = 16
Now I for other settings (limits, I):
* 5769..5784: 21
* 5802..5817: 21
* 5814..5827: 17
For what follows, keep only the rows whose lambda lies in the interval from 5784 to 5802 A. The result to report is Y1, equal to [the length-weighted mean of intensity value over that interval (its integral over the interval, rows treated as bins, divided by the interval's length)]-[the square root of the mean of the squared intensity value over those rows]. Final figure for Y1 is -0.026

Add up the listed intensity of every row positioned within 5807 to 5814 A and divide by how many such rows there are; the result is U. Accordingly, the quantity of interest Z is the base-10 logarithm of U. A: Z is 0.55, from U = 3.6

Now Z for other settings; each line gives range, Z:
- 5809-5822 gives 0.55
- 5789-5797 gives 0.50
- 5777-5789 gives 0.56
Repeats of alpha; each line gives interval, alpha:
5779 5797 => 2.96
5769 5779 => 2.88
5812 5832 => 2.87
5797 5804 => 3.08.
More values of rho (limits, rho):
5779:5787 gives 3.59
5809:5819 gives 3.49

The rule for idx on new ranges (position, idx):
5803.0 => 3.08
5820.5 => 3.71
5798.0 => 3.38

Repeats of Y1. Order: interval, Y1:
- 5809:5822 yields -0.031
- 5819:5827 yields -0.020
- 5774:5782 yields 0.005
